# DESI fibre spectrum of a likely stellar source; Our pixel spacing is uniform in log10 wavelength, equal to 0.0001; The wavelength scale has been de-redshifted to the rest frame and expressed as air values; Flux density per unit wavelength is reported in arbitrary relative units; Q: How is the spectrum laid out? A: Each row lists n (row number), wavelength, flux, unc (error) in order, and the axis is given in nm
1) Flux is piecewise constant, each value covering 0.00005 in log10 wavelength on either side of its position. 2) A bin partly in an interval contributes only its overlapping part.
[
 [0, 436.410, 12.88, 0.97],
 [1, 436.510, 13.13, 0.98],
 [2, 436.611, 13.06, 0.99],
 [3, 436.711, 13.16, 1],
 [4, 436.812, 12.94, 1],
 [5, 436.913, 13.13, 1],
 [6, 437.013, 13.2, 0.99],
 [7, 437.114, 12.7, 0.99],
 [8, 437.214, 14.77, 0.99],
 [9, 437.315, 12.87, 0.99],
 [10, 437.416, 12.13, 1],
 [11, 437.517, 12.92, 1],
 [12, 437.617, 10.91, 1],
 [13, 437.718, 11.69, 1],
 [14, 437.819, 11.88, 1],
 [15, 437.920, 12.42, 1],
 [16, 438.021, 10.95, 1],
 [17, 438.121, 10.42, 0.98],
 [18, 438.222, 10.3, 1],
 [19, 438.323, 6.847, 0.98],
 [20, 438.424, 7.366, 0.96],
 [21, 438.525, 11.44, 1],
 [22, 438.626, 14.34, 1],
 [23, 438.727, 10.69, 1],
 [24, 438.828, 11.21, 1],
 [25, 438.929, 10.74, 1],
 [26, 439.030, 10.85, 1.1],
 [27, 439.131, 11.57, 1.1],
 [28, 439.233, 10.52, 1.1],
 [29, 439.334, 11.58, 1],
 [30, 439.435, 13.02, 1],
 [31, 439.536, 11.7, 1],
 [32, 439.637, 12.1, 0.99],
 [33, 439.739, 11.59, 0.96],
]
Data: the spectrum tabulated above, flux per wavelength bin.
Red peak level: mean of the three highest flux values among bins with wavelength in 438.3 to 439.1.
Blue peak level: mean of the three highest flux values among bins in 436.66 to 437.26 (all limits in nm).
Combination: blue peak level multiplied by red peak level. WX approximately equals 169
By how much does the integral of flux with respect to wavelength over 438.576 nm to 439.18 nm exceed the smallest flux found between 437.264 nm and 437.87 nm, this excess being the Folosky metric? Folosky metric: -3.9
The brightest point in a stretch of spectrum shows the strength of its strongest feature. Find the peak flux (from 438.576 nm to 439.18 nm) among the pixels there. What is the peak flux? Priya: 14.34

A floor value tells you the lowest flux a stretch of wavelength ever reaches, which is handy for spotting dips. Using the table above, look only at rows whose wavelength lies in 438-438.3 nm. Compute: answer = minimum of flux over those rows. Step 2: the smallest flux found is 10.3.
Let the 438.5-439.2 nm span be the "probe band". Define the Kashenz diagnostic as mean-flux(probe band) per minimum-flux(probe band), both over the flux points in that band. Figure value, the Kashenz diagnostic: 1.08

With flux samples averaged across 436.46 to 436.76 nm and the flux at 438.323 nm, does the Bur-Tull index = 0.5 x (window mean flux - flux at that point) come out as 3.1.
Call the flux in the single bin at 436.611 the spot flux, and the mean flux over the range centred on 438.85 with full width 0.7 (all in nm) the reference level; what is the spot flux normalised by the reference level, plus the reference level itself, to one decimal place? 12.7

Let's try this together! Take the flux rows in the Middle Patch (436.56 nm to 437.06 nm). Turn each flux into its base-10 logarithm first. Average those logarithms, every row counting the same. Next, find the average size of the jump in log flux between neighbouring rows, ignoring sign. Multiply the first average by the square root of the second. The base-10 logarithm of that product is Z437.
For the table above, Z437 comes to -1.11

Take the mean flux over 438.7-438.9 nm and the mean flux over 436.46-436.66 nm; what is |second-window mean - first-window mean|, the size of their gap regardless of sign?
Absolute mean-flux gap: 2.1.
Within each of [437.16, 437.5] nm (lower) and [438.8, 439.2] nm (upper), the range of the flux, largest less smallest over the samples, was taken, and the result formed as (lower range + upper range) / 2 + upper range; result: 2.6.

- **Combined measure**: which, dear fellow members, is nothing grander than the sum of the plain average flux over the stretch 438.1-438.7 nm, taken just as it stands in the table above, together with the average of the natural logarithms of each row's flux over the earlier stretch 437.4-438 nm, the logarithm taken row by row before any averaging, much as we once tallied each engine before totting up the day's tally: 12.6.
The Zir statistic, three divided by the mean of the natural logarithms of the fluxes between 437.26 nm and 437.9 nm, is 1.205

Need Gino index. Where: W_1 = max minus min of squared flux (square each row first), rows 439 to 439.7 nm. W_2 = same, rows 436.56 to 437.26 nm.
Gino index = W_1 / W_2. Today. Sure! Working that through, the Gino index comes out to 1.0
